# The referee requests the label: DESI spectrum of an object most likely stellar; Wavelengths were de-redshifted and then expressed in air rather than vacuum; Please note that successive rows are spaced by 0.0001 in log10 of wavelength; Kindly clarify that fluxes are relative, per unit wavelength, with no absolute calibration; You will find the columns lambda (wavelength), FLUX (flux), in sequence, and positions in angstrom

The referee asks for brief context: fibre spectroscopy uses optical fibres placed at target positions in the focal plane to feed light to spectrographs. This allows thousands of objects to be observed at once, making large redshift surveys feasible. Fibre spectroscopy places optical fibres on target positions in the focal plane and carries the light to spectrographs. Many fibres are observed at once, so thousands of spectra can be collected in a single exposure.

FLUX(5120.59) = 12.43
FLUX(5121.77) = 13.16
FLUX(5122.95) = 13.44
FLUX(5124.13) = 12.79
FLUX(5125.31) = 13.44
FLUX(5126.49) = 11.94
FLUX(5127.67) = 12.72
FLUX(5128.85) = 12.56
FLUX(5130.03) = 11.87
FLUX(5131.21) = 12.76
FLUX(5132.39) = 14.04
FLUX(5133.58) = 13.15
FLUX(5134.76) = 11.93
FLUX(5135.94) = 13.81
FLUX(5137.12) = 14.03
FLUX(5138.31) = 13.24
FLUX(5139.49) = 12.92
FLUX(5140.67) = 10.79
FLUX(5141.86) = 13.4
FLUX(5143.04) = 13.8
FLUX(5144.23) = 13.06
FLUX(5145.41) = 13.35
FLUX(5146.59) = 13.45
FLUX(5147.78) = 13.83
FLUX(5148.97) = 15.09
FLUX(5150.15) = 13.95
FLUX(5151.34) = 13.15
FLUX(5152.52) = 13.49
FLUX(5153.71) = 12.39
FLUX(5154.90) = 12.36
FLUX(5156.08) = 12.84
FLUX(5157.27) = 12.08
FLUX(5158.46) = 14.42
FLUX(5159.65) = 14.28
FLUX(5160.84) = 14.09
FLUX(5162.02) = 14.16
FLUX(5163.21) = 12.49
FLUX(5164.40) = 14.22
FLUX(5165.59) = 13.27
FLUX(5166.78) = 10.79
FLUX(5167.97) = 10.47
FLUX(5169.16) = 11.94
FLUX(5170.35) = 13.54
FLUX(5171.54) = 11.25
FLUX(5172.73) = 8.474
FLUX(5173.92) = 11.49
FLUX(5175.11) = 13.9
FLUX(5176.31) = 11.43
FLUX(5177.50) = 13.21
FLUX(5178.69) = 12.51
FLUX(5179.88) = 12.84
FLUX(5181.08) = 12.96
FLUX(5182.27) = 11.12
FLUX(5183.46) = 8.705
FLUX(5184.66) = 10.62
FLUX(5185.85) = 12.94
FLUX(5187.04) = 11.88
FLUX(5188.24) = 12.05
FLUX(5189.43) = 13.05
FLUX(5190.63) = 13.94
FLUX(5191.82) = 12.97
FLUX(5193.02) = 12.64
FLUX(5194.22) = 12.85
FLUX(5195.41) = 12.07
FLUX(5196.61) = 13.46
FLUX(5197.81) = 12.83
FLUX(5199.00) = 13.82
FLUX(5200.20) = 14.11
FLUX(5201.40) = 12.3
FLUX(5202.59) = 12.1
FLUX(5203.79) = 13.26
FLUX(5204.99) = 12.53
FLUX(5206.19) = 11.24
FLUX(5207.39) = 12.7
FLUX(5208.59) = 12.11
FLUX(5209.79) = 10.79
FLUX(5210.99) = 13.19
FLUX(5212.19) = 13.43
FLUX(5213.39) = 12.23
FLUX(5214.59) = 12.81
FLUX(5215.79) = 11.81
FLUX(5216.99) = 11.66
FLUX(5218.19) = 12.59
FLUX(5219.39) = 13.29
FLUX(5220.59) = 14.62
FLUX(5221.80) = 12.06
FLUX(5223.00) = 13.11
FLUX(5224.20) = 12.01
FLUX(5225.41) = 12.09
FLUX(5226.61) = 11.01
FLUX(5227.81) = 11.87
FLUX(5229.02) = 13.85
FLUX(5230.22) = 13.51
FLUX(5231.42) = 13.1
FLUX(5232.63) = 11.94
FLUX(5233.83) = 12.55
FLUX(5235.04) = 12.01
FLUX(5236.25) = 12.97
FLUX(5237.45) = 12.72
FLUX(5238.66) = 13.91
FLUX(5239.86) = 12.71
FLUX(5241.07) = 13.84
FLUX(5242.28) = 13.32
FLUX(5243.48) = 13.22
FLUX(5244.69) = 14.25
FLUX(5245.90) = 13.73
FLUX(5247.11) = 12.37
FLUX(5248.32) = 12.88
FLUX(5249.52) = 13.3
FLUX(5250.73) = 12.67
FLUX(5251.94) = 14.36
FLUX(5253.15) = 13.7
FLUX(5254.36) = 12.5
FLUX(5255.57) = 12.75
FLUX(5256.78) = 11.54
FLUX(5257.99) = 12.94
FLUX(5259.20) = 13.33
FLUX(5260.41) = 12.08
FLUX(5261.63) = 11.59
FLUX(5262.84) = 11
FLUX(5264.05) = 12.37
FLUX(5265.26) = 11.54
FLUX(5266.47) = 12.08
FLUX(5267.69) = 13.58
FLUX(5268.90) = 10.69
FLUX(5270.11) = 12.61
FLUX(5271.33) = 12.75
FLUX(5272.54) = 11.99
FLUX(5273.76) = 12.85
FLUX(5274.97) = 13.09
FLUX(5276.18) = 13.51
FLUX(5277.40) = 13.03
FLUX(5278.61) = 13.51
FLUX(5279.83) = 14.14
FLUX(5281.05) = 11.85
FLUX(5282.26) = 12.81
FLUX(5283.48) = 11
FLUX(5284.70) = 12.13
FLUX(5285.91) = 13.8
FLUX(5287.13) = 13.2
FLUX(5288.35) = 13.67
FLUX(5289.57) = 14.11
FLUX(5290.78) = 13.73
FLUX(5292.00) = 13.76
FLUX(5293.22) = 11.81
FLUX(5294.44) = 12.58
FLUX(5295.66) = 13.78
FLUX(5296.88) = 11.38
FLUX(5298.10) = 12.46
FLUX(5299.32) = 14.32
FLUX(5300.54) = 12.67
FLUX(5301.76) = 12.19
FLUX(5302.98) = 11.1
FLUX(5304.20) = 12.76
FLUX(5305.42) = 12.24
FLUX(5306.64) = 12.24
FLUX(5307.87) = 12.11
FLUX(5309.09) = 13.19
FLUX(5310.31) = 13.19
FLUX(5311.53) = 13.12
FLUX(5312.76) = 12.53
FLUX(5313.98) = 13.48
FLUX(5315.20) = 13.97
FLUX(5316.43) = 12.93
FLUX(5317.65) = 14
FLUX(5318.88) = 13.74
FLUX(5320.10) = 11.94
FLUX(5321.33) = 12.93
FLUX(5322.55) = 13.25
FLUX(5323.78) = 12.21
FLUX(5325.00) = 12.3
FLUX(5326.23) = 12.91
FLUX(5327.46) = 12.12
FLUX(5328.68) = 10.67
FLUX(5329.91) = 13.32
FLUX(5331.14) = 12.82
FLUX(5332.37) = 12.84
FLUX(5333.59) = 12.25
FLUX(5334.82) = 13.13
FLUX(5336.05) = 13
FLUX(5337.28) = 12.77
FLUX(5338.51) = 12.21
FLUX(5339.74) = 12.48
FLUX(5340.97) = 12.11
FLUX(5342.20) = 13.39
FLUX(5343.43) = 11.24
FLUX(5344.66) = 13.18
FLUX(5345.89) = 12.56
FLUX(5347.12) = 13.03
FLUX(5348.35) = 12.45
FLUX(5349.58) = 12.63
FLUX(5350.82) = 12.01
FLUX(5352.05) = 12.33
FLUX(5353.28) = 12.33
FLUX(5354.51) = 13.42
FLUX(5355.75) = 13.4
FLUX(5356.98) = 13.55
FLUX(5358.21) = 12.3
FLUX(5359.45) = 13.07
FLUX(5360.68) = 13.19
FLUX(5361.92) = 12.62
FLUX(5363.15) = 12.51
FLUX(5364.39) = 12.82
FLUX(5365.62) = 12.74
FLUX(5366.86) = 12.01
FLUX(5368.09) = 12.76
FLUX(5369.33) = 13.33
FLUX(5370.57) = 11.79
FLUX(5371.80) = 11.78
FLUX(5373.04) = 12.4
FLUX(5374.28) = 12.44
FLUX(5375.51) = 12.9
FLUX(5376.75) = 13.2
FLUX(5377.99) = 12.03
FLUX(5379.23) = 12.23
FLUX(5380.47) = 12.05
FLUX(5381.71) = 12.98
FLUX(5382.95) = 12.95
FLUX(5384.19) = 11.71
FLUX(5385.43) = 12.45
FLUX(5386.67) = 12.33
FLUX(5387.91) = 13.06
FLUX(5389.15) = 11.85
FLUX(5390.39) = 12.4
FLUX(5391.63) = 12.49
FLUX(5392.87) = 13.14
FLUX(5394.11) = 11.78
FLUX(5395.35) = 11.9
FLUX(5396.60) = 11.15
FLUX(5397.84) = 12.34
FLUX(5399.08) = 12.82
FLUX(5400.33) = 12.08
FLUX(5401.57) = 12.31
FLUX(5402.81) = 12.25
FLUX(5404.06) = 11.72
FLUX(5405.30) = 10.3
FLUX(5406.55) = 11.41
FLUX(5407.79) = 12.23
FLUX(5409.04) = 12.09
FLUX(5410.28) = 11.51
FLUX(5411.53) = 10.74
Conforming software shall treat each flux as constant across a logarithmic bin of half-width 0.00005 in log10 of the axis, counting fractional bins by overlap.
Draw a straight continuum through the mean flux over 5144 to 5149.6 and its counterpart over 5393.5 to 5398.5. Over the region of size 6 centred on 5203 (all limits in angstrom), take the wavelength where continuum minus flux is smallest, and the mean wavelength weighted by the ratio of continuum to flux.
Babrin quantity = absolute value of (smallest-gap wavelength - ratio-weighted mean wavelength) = 2.4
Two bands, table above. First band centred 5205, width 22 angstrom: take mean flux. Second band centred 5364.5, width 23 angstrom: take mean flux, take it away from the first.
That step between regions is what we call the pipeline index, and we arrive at -0.09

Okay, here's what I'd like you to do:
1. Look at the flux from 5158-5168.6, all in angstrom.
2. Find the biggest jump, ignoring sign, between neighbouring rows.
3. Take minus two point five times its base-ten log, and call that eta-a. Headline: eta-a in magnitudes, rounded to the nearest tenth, -1.0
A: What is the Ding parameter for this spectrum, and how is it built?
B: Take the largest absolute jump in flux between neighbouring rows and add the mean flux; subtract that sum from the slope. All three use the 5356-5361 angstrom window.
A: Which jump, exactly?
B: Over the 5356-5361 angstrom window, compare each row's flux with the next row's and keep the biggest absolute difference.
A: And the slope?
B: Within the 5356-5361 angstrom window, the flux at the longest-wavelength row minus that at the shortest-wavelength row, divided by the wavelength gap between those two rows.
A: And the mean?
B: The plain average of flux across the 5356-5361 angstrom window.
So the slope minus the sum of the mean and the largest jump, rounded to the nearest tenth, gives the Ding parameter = -14.4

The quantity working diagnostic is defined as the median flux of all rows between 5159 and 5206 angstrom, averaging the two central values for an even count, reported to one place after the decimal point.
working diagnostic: 12.8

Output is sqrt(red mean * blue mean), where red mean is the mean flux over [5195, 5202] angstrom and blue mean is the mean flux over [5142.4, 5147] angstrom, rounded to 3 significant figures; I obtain 13.3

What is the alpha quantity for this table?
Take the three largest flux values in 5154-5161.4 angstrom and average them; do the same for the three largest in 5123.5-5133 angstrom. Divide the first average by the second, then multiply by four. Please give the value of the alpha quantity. 4.250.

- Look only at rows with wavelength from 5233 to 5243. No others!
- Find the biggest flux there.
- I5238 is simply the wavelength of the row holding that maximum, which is 5238.66 angstrom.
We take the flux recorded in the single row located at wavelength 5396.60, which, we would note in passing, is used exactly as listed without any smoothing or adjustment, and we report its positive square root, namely 3.34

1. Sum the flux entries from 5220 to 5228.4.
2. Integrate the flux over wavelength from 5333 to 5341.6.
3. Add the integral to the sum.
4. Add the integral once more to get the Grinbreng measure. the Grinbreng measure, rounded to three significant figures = 303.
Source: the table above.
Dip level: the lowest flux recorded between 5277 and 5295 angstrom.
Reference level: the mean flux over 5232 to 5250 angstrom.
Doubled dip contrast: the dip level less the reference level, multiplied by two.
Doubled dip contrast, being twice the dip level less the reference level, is -4.1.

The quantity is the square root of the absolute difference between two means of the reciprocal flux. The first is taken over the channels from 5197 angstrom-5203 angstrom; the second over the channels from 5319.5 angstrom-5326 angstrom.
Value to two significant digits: 0.054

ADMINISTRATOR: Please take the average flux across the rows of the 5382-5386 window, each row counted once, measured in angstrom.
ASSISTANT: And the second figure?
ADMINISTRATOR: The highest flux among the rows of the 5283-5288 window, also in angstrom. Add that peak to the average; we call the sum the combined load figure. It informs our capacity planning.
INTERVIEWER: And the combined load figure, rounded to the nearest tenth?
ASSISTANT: 26.2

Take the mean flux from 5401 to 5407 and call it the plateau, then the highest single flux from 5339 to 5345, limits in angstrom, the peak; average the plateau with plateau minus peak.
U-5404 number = 4.9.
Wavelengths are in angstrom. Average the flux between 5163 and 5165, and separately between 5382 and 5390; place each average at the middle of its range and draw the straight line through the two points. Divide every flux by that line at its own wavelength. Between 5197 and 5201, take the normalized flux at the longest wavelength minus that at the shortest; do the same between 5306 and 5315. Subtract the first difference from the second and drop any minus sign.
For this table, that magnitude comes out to 0.00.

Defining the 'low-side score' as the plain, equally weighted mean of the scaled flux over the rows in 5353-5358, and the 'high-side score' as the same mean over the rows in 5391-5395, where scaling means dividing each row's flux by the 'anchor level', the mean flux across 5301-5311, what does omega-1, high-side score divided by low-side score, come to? 0.95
